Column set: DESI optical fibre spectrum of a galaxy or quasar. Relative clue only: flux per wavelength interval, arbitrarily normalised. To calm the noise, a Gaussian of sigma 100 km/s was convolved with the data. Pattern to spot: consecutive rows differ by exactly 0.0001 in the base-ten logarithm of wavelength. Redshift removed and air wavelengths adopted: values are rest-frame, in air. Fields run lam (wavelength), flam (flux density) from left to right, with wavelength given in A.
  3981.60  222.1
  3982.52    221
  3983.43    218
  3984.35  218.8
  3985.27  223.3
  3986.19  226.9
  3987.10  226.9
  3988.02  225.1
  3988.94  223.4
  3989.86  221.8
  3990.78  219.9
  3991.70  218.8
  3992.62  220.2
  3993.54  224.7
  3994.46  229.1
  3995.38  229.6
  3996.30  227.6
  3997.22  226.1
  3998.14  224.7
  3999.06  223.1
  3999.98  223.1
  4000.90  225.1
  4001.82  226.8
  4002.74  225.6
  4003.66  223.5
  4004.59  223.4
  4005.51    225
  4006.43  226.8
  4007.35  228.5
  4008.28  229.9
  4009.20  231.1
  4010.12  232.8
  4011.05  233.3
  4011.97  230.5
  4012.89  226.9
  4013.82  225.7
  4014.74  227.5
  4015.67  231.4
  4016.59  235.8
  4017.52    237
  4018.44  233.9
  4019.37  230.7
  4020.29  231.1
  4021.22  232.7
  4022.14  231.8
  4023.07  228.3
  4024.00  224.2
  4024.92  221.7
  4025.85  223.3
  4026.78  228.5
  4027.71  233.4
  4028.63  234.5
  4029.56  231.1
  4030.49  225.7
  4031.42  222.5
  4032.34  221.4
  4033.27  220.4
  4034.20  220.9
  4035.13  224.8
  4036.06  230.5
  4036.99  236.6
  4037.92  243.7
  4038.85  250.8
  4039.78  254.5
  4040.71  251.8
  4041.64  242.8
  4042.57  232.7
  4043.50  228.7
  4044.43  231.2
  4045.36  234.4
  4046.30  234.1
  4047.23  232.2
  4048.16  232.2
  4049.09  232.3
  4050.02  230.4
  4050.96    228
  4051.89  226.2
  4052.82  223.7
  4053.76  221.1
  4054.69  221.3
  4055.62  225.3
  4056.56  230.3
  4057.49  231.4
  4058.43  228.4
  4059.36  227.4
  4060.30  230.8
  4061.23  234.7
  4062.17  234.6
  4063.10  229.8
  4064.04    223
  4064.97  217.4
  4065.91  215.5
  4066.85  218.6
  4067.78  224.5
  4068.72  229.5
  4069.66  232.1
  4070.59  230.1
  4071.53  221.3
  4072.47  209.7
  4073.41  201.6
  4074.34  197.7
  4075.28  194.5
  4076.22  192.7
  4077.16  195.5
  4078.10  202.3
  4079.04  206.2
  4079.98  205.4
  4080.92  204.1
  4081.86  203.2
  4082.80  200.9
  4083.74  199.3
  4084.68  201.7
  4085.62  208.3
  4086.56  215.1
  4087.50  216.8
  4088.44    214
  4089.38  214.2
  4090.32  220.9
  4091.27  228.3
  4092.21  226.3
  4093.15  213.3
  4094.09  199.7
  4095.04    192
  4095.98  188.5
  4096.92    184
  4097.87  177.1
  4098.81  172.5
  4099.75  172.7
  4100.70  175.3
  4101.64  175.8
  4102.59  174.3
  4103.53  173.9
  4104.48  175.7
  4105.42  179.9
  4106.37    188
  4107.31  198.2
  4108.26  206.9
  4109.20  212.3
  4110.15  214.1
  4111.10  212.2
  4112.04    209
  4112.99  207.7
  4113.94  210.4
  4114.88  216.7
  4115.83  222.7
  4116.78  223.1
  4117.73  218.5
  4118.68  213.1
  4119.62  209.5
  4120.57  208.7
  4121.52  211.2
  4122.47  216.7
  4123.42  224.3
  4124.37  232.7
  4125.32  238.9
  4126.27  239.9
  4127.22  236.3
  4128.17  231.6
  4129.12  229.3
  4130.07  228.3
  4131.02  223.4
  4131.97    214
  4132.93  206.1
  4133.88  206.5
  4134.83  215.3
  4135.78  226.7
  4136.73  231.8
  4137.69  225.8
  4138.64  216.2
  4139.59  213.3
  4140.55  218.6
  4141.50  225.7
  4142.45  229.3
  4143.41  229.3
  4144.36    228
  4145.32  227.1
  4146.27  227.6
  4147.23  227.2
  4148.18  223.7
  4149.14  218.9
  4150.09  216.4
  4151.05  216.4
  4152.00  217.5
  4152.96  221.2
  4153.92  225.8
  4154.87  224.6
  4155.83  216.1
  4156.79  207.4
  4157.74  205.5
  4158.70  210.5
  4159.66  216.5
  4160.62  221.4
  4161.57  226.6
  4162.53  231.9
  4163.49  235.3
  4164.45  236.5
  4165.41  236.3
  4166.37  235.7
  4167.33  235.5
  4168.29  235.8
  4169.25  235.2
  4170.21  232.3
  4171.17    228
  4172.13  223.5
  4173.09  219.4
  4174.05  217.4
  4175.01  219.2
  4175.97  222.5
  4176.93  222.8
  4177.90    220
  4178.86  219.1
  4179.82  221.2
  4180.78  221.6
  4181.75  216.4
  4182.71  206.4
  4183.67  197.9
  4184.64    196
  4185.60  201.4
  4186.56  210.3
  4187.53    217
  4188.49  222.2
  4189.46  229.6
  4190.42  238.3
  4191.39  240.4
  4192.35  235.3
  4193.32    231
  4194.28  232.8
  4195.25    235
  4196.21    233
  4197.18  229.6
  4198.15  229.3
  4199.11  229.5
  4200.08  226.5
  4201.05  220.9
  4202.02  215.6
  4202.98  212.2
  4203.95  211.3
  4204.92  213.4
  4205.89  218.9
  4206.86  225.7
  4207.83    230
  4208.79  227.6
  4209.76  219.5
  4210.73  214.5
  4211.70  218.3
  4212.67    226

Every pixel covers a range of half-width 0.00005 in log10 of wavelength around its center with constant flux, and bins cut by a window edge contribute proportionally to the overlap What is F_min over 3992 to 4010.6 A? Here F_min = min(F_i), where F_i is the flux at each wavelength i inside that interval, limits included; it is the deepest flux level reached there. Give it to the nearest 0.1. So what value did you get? 220.2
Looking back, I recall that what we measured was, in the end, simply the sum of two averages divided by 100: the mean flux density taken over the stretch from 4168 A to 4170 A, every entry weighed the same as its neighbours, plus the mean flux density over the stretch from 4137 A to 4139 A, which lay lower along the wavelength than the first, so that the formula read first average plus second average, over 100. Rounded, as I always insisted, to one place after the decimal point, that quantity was 4.6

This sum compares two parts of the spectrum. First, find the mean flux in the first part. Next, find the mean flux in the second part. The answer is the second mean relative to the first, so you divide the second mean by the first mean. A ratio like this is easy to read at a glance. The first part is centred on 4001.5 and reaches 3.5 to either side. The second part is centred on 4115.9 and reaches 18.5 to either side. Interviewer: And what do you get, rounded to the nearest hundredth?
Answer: 0.92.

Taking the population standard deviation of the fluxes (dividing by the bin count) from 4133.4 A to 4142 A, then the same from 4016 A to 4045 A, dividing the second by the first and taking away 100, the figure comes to -98.8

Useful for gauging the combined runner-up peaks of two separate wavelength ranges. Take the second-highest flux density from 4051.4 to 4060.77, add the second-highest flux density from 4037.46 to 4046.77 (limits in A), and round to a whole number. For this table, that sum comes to 483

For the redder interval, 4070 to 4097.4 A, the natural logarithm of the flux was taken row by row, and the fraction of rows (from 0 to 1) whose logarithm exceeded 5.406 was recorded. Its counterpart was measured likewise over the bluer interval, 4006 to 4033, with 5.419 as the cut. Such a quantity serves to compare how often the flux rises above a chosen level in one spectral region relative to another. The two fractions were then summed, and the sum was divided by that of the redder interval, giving 9.0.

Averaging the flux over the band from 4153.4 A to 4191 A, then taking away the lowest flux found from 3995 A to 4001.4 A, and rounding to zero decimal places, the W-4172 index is -2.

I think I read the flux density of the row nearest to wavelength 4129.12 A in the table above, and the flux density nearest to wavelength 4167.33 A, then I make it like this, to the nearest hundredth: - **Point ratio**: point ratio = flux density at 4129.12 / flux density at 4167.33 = 0.97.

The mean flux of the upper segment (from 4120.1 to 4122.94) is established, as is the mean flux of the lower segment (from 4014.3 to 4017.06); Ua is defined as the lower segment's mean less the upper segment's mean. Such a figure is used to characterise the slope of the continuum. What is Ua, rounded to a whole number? 19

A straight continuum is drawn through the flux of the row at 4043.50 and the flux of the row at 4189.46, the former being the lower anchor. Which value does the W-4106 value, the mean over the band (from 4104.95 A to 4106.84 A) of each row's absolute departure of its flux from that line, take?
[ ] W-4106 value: 45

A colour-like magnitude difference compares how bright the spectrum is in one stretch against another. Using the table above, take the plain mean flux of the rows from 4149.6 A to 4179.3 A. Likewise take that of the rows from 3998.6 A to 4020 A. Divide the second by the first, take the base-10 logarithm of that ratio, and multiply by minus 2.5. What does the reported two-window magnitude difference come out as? -0.02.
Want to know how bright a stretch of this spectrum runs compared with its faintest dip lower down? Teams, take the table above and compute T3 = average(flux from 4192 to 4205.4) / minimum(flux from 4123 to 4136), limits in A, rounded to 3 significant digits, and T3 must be 1.09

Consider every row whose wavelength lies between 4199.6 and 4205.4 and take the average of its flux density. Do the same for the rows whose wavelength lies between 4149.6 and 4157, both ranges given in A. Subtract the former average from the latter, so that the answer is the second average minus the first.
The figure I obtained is 2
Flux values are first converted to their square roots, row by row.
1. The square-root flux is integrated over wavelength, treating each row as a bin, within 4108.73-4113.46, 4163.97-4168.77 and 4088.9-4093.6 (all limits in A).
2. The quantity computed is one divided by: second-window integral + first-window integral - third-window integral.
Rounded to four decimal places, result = 0.0138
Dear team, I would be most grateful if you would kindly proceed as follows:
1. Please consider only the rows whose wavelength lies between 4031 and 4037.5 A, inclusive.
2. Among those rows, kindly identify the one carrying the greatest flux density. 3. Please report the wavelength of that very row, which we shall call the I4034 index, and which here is 4036.99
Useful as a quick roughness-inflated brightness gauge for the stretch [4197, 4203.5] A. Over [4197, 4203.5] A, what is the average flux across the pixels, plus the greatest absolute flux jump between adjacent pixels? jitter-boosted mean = 229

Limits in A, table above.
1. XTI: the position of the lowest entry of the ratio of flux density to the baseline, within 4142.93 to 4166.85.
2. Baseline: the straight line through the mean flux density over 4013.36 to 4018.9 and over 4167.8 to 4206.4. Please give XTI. 4157.74 A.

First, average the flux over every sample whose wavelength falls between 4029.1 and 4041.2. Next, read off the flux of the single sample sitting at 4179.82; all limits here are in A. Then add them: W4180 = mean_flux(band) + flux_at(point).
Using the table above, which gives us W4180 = 455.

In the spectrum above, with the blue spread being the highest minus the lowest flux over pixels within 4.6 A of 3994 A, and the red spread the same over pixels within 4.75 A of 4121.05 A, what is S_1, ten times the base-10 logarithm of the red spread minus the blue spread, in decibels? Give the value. 13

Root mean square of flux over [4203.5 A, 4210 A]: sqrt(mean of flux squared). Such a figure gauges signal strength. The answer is 221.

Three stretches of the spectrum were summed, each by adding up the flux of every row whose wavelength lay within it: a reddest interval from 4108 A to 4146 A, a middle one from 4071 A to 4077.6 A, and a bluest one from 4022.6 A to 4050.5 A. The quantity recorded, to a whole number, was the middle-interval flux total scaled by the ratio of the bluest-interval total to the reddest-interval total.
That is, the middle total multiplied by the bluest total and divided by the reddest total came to 1116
